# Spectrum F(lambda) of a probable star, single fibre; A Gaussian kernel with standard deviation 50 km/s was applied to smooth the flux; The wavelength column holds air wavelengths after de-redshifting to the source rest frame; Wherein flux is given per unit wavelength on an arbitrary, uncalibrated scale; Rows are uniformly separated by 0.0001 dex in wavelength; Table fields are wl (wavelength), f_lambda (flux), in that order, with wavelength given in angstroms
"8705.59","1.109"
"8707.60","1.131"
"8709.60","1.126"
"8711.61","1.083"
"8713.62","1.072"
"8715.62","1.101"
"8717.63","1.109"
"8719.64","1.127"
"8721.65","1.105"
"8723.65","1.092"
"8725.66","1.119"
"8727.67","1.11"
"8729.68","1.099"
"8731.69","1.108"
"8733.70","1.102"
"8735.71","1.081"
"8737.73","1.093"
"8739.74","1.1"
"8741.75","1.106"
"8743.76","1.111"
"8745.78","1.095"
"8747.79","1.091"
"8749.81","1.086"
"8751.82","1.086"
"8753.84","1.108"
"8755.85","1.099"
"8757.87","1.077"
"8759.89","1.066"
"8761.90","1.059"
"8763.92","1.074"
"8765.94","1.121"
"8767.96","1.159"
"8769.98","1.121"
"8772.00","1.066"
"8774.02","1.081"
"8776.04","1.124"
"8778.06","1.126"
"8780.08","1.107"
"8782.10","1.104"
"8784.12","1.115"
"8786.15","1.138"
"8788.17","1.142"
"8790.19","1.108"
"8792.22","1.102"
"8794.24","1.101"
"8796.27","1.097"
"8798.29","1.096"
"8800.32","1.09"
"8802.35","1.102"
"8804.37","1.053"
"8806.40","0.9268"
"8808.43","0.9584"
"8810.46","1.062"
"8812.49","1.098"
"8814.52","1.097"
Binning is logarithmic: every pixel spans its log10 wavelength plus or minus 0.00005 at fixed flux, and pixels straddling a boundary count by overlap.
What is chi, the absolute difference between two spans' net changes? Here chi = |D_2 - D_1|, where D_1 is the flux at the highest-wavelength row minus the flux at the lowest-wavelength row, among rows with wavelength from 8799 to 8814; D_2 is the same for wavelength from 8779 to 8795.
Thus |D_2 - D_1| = 0.014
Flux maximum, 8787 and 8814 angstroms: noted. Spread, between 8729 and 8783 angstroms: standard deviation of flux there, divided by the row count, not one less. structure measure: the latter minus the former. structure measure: -1.12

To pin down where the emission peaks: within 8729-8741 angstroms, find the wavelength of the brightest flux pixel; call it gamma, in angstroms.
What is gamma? 8731.69 angstroms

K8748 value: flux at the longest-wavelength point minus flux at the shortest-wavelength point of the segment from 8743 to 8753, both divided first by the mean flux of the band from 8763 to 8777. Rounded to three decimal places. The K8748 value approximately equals -0.023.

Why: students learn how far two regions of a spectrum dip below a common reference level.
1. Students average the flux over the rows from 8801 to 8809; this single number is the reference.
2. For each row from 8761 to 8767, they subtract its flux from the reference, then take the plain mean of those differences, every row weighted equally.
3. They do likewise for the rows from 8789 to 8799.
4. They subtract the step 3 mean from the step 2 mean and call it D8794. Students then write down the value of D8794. 0.016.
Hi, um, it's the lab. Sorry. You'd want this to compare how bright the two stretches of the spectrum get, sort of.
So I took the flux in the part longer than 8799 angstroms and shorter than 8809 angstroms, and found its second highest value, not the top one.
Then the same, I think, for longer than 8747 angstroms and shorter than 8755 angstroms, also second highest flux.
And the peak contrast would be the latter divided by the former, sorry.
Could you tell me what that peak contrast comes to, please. 1.00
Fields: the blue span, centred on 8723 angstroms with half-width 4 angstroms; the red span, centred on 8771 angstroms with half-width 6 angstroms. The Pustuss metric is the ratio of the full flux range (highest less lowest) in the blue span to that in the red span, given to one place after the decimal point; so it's 0.4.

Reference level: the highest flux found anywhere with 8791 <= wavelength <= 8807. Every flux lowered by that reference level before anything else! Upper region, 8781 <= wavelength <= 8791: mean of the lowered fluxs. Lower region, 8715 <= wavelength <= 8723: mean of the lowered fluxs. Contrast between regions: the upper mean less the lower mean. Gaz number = 0.011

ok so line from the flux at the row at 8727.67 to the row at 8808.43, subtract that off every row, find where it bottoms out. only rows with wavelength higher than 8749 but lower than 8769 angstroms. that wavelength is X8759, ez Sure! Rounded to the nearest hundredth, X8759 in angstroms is 8761.90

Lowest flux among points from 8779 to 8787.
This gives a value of 1.104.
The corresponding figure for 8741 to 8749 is 1.091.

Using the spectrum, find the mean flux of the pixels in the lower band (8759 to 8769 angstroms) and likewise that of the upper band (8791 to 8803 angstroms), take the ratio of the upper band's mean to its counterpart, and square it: 1.00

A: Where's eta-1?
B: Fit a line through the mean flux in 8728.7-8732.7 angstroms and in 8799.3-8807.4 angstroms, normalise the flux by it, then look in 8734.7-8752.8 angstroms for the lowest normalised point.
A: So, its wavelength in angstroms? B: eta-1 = 8735.71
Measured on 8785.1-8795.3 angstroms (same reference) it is 8792.22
